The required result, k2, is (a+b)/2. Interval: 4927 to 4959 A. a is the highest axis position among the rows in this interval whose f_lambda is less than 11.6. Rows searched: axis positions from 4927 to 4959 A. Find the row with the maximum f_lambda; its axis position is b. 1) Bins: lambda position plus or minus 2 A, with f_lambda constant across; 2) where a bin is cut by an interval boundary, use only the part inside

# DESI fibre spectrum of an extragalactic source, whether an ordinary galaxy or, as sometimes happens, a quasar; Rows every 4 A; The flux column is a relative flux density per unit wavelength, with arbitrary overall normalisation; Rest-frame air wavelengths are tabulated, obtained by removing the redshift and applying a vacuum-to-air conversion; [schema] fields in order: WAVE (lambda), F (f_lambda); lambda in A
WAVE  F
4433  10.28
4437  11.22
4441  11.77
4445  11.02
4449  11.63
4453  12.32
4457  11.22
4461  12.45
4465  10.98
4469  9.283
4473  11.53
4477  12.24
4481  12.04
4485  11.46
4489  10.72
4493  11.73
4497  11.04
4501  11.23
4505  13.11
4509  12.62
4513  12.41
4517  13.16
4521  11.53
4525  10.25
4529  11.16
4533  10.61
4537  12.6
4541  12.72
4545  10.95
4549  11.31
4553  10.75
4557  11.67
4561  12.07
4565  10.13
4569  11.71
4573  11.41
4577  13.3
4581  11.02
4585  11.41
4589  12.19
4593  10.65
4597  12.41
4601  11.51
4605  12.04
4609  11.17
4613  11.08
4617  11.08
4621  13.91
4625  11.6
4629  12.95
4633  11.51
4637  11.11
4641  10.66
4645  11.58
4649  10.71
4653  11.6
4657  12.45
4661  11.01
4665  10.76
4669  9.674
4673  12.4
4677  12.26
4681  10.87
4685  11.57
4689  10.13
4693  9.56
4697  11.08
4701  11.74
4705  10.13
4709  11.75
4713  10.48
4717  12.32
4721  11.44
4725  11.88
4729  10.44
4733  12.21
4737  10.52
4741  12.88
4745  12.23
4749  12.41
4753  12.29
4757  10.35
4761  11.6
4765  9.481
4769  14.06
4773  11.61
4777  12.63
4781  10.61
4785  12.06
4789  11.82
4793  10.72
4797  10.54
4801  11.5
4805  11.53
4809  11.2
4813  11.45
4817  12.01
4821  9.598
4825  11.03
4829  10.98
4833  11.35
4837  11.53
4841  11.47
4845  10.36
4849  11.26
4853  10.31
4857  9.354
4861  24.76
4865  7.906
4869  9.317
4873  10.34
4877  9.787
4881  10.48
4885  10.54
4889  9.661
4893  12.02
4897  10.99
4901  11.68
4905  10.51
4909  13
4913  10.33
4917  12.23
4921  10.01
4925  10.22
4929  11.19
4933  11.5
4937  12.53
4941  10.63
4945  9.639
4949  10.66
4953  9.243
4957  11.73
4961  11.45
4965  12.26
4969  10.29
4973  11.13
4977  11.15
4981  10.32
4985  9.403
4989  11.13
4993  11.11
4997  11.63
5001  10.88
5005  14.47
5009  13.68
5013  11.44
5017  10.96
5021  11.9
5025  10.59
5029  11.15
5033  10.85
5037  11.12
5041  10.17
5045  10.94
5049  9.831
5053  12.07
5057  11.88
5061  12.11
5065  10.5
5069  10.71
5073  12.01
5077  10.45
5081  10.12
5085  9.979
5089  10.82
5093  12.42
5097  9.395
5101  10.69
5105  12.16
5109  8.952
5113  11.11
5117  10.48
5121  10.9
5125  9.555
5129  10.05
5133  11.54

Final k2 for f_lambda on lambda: 4945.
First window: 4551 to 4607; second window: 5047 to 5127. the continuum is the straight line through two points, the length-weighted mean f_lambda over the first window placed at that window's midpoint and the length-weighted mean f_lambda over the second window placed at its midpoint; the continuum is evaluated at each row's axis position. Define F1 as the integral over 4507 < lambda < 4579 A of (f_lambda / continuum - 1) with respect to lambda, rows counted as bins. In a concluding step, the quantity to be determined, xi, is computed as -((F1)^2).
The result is -0.1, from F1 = 0.2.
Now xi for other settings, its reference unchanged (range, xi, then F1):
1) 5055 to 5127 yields 0.0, -0.1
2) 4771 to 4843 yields -0.2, 0.5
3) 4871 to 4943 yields -0.4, -0.7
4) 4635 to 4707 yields -5.6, -2.4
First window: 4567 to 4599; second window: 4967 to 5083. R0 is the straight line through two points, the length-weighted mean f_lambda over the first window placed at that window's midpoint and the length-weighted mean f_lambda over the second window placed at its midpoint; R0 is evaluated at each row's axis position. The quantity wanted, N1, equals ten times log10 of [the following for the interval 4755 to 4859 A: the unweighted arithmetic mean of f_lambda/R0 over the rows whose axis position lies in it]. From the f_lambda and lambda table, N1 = -0.113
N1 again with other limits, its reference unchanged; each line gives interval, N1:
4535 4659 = -0.033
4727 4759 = 0.044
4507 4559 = -0.058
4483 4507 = -0.123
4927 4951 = -0.102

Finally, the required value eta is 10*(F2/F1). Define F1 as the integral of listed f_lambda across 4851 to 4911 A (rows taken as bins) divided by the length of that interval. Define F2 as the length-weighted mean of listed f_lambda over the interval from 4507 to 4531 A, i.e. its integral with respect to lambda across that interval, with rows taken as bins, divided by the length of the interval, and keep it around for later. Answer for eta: 10.4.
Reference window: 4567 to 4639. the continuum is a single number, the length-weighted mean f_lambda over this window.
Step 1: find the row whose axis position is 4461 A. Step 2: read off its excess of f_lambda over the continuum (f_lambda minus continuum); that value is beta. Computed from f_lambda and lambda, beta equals 0.7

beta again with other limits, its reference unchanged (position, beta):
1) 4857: -2.4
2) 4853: -1.5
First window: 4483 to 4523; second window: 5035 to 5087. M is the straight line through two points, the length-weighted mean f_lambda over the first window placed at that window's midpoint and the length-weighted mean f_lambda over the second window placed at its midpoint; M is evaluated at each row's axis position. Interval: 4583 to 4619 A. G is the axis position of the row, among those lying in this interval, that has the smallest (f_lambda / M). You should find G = 4593 A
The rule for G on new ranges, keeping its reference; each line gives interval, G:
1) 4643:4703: 4693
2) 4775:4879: 4865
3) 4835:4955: 4865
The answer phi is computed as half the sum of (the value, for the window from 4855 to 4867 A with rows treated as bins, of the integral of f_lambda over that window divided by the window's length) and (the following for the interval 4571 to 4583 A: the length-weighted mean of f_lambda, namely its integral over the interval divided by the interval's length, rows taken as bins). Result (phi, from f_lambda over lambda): 13.0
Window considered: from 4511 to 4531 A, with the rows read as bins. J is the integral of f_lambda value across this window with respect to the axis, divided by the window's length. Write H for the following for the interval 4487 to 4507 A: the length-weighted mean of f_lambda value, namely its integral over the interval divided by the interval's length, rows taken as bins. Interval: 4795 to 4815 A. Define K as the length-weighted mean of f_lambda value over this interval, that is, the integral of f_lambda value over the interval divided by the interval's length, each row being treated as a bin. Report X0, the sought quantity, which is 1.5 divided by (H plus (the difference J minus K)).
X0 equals 0.125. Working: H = 11.6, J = 11.7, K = 11.2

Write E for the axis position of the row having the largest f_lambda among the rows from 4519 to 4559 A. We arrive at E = 4541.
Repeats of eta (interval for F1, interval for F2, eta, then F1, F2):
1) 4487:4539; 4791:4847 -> 9.5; 11.7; 11.1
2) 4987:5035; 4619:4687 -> 9.9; 11.6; 11.6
